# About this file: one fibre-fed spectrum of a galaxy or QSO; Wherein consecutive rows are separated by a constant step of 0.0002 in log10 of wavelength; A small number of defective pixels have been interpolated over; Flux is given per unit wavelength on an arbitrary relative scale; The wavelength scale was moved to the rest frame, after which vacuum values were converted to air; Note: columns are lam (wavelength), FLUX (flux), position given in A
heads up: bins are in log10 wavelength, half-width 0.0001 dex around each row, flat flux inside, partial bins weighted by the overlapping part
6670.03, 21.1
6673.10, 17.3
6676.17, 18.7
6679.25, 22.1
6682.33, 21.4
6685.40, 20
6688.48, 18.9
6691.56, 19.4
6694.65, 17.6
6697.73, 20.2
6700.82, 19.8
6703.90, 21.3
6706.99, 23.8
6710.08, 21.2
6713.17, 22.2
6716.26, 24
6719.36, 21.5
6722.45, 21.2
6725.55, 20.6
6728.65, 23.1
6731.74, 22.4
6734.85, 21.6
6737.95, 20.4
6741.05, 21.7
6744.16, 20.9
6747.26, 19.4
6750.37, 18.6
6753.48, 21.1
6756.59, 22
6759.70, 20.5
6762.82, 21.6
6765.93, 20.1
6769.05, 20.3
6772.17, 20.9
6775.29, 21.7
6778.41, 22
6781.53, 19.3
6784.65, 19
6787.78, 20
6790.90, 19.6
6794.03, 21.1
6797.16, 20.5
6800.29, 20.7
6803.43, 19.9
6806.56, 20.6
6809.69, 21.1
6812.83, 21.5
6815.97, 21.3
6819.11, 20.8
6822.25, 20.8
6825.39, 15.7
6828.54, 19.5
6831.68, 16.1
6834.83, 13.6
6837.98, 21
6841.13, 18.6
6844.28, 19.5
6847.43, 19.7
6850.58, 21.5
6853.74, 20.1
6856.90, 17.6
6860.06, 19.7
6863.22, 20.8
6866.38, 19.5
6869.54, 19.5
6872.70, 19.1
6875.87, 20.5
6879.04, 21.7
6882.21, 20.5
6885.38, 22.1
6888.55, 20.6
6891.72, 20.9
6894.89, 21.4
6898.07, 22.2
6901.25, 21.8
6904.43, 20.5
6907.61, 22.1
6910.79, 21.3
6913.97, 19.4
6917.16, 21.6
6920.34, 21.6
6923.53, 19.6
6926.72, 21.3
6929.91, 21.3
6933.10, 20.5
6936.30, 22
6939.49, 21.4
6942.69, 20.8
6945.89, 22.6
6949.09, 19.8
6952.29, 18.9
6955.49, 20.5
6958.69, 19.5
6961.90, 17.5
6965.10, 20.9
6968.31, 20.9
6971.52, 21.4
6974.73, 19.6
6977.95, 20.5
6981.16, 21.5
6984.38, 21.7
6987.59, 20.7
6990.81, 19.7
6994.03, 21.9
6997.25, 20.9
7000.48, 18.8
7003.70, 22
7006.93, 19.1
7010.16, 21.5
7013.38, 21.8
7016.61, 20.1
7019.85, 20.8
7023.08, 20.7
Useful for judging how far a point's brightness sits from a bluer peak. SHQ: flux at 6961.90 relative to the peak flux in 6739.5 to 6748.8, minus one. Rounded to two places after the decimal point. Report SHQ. -0.19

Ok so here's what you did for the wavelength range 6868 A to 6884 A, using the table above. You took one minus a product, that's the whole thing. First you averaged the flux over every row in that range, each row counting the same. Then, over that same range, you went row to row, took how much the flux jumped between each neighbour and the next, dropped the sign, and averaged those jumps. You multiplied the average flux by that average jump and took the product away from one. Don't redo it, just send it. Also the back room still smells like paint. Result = -20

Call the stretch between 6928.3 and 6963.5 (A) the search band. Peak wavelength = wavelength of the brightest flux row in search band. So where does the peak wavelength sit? 6945.89 A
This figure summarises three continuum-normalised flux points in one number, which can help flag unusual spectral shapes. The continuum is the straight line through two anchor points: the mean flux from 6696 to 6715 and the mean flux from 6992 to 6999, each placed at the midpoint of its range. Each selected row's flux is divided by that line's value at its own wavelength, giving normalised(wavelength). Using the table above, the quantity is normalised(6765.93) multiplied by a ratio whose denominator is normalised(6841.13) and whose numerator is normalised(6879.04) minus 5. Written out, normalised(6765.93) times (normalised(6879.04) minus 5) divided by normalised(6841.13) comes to -4.3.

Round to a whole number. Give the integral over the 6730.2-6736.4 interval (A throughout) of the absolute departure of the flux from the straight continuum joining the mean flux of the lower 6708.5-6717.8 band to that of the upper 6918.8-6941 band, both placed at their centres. 2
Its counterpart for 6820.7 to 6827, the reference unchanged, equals 22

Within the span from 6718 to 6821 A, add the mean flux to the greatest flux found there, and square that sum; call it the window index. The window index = 1929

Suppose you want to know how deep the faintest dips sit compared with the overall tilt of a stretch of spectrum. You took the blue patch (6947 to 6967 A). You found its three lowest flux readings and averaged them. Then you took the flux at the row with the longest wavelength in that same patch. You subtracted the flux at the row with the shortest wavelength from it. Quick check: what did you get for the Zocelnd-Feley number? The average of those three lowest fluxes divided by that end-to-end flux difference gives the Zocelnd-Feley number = 17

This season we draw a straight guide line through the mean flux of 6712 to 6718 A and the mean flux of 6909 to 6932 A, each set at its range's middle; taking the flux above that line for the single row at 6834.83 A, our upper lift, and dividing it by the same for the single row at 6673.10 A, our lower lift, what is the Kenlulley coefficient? 1.3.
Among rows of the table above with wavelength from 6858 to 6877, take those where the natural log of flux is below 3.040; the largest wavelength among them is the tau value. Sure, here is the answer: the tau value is 6875.87 A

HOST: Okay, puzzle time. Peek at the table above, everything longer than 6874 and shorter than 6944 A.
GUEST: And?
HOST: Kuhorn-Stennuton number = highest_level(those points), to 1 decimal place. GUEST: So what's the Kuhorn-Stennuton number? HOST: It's 22.2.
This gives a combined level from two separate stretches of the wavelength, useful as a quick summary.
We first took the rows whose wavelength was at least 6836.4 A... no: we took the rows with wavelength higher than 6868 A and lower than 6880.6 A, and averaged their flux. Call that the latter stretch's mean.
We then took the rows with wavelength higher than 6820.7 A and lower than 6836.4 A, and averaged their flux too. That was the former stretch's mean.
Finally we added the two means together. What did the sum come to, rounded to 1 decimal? 37.3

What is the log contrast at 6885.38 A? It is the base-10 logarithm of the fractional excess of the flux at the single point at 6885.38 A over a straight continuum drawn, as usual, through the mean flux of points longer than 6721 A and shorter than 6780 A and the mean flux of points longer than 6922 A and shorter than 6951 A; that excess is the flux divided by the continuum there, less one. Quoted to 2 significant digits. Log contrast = -1.3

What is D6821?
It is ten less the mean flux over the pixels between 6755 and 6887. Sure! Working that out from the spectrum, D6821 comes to -10.0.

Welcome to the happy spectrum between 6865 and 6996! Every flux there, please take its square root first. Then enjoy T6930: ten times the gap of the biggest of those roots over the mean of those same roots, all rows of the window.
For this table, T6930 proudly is 2.00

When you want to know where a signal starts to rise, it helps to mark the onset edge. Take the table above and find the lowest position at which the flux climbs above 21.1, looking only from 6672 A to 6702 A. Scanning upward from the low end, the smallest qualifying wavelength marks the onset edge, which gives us 6679.25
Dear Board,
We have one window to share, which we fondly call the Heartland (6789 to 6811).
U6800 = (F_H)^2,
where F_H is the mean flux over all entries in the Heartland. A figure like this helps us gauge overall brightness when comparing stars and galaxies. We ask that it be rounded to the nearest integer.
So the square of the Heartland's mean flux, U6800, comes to 420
